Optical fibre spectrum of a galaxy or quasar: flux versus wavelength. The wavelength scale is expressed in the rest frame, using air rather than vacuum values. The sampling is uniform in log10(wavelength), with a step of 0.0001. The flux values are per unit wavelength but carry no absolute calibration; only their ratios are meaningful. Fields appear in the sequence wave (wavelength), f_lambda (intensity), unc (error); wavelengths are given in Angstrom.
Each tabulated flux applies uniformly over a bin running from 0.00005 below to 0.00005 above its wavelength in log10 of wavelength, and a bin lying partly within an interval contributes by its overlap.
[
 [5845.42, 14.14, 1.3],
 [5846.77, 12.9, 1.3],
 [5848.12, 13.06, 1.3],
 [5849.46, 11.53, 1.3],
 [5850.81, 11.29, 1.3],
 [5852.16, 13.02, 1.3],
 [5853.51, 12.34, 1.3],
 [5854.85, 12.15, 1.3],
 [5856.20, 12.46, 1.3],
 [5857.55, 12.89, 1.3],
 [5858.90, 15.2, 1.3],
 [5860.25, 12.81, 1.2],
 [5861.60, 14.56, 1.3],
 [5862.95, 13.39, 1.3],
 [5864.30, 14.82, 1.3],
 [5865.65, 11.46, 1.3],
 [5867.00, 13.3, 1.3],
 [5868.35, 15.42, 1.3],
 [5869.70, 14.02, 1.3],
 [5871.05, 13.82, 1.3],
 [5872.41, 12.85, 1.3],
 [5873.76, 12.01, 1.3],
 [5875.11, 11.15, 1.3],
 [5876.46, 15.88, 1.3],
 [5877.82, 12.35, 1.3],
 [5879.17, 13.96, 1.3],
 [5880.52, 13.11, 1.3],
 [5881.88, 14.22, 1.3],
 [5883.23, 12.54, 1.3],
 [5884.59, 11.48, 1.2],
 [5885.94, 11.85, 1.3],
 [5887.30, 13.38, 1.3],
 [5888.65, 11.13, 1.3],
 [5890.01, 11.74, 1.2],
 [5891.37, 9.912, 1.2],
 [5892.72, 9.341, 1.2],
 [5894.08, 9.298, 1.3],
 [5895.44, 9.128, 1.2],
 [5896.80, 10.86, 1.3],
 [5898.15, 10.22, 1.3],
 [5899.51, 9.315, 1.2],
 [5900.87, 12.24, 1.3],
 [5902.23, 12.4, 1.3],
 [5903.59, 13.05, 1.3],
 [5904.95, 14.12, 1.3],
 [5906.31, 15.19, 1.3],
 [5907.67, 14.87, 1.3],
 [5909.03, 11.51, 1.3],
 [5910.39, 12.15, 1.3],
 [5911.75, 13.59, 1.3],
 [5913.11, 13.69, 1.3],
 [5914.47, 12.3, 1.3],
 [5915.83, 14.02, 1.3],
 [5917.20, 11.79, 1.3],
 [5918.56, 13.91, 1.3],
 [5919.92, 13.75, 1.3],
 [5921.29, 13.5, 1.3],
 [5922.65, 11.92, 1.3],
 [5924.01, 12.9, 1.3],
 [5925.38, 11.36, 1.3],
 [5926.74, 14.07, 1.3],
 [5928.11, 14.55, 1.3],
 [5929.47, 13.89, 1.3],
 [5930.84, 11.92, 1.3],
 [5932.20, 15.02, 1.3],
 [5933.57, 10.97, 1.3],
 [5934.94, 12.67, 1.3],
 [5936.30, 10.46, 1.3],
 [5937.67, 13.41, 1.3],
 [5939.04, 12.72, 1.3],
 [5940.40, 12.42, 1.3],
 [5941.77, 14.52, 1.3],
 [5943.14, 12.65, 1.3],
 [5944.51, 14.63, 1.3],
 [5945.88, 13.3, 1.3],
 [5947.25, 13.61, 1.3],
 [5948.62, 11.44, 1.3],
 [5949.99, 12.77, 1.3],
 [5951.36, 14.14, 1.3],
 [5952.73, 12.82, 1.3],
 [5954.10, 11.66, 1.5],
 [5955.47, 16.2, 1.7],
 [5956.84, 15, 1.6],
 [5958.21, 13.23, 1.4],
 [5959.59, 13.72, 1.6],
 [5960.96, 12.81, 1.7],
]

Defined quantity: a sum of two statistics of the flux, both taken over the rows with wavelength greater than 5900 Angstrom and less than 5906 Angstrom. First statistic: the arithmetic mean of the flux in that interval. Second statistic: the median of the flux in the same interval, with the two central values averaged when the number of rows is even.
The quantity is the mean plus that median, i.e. 26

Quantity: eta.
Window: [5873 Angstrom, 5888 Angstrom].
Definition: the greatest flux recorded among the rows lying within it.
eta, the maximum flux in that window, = 15.88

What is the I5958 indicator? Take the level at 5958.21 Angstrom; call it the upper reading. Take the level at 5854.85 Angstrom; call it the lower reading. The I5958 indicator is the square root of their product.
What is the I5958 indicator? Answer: 12.7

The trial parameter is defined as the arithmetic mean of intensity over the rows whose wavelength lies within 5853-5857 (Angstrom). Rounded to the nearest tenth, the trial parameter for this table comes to 12.3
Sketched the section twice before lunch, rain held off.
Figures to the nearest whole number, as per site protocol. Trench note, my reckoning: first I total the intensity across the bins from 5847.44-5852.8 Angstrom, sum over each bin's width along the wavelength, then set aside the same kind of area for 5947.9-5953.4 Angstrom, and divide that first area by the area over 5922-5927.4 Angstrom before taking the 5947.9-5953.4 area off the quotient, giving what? -69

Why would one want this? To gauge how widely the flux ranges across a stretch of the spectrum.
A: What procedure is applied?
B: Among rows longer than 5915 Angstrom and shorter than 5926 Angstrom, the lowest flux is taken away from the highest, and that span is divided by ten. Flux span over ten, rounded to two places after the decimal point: 0.27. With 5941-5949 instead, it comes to 0.32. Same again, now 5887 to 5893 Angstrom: 0.40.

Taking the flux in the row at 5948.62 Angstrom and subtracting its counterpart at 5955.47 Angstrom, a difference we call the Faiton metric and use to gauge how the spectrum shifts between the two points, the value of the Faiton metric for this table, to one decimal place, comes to -4.8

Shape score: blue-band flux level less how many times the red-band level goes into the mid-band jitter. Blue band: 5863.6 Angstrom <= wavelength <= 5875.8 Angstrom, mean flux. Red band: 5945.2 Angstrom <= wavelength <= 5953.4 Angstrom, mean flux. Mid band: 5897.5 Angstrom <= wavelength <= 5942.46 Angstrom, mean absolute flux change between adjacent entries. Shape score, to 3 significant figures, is 13.1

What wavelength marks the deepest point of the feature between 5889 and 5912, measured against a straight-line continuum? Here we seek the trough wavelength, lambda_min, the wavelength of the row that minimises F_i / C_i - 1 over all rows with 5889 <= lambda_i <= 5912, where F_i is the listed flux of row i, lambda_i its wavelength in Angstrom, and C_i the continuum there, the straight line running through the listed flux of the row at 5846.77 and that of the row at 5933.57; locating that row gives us 5895.44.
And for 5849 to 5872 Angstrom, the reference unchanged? 5850.81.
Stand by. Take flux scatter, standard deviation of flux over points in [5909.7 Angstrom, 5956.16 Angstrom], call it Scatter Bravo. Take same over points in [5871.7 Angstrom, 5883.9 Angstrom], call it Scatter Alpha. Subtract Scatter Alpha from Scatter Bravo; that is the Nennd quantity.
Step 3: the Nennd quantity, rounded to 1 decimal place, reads -0.1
